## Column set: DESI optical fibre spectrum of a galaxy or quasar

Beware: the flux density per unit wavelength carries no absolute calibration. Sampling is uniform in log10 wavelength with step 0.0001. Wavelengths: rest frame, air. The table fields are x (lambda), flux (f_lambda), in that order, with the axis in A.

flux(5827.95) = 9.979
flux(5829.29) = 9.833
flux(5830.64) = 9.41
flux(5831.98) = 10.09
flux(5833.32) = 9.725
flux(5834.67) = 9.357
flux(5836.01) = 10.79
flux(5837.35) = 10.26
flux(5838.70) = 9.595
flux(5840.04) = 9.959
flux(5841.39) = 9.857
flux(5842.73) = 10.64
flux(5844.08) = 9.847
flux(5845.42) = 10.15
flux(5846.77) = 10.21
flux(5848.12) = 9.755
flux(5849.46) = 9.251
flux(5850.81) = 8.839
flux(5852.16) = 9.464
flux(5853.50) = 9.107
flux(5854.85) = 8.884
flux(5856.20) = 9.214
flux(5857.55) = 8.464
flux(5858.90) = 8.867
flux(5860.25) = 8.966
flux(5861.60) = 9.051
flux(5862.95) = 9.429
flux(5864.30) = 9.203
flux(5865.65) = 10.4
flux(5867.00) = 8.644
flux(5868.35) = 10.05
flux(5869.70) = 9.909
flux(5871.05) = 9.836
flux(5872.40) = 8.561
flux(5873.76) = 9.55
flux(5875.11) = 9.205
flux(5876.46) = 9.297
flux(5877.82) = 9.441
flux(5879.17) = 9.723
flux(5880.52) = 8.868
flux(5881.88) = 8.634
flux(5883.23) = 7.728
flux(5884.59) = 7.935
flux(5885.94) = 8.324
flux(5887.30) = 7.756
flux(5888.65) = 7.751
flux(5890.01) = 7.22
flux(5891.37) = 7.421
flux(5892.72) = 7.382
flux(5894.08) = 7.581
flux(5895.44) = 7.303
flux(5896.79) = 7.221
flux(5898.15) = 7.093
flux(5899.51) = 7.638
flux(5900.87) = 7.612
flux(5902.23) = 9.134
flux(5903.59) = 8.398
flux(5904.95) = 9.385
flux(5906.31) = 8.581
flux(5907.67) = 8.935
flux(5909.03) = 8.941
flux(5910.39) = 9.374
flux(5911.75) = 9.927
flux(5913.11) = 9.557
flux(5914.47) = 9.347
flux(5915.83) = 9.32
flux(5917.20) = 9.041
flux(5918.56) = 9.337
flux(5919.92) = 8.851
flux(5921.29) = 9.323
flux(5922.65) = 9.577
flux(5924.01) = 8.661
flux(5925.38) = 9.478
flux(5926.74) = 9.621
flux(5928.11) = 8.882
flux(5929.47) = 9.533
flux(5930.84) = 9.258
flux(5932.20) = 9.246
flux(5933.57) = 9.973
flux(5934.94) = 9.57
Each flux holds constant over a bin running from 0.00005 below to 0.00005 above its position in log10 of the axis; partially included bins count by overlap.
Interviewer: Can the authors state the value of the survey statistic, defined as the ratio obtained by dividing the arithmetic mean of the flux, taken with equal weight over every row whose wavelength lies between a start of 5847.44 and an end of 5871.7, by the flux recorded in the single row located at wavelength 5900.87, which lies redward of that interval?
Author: 1.22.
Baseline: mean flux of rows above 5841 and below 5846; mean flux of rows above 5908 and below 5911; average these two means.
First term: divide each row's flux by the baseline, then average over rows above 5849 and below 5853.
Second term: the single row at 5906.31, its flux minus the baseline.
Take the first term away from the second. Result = -2.0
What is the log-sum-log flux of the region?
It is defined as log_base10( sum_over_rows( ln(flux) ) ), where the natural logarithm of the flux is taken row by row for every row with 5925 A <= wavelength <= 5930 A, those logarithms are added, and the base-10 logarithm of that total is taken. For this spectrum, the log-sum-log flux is 0.952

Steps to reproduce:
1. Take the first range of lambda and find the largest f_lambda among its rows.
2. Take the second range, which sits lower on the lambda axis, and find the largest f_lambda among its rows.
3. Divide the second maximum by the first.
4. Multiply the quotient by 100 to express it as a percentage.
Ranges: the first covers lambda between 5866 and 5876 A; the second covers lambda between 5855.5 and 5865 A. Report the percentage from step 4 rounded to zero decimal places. 94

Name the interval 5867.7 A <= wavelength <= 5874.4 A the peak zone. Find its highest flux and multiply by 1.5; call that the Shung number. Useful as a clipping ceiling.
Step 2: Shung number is 15.1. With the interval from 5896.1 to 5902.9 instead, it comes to 13.7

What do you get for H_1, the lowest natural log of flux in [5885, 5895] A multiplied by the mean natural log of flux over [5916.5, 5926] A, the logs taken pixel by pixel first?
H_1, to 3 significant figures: 4.38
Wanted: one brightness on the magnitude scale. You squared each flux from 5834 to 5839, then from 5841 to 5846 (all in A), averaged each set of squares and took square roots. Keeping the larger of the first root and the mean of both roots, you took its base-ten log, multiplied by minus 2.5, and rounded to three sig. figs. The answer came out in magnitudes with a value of -2.51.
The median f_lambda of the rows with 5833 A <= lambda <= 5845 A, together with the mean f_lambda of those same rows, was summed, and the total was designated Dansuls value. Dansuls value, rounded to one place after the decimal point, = 19.9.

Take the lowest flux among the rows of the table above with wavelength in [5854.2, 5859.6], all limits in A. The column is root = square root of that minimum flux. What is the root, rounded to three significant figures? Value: 2.91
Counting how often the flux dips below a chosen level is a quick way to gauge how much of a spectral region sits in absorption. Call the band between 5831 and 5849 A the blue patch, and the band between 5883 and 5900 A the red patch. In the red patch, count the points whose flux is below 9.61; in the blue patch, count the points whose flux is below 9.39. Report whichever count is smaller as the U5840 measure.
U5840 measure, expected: 1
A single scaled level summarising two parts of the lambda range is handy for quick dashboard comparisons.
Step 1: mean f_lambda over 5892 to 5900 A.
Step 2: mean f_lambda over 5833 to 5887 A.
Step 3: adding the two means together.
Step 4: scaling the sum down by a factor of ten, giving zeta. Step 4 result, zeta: 1.67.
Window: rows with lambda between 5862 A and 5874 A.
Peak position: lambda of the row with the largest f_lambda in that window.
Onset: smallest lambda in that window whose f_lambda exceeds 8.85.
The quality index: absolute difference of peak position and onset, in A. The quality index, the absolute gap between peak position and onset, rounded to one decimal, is 2.7 A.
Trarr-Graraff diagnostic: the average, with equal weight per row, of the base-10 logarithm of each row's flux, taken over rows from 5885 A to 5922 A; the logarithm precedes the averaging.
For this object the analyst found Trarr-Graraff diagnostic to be 0.924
